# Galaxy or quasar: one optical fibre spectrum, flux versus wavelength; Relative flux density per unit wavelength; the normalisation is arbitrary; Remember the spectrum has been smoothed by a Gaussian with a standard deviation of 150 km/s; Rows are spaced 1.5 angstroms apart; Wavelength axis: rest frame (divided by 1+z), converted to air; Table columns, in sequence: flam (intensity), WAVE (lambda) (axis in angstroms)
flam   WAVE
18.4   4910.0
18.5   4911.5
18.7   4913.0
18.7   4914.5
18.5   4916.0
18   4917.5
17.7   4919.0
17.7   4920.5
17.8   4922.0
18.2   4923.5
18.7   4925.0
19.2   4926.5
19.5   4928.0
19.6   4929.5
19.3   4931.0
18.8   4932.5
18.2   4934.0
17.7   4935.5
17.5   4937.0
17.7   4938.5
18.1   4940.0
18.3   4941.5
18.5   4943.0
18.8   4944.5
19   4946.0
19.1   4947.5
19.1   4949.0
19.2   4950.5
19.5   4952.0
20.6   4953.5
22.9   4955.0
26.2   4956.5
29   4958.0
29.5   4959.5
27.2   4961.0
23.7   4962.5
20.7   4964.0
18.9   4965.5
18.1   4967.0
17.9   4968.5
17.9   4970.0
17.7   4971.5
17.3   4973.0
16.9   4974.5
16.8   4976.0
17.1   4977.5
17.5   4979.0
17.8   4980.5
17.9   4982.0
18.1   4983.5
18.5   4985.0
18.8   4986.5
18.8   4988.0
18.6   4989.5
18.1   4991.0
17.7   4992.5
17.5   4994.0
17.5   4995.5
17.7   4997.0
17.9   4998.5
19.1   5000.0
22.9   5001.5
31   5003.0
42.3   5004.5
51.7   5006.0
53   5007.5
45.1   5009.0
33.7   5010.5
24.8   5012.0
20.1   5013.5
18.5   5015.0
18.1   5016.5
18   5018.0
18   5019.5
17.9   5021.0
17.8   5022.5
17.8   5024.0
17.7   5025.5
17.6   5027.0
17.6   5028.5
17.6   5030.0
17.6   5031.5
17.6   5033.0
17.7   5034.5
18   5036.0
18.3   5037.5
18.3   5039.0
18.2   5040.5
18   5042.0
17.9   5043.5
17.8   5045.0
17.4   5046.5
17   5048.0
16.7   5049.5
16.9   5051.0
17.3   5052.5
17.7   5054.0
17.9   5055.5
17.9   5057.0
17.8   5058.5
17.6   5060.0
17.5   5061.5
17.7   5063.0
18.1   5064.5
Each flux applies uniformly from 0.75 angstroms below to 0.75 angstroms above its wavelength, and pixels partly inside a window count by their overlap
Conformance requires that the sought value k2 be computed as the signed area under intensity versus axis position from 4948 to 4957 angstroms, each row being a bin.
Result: 189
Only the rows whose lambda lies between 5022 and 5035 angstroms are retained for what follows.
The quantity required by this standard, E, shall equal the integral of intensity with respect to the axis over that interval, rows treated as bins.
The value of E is 230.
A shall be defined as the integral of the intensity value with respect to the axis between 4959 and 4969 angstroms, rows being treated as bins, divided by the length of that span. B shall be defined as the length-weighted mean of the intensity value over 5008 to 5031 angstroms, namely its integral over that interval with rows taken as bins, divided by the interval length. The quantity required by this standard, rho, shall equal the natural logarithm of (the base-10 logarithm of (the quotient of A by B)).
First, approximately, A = 22.2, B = 21.7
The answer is -4.5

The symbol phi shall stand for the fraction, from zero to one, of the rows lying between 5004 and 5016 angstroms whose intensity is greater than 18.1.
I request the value 1.0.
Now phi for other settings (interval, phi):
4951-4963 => 1.0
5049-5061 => 0.0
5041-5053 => 0.0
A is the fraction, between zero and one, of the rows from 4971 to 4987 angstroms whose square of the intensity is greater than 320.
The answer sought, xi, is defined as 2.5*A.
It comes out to 0.9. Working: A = 0.4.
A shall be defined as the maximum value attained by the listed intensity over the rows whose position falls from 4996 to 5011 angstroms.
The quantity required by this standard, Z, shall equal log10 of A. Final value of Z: 1.724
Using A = 53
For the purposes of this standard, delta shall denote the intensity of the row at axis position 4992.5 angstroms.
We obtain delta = 17.7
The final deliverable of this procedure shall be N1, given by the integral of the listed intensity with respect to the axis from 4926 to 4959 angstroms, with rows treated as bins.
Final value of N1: 656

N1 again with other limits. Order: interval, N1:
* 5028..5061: 583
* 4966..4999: 588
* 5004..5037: 801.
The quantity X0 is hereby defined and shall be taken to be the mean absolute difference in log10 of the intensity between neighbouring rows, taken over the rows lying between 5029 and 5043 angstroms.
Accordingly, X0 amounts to 0.0030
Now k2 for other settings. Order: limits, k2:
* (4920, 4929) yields 167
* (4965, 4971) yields 109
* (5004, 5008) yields 197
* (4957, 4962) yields 141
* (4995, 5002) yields 133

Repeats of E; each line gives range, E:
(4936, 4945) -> 163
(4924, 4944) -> 371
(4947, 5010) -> 1433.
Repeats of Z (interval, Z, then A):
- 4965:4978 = 1.276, 18.9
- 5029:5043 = 1.262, 18.3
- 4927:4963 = 1.470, 29.5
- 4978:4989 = 1.274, 18.8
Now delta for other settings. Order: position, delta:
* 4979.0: 17.5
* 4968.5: 17.9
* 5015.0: 18.5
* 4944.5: 18.8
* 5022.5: 17.8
